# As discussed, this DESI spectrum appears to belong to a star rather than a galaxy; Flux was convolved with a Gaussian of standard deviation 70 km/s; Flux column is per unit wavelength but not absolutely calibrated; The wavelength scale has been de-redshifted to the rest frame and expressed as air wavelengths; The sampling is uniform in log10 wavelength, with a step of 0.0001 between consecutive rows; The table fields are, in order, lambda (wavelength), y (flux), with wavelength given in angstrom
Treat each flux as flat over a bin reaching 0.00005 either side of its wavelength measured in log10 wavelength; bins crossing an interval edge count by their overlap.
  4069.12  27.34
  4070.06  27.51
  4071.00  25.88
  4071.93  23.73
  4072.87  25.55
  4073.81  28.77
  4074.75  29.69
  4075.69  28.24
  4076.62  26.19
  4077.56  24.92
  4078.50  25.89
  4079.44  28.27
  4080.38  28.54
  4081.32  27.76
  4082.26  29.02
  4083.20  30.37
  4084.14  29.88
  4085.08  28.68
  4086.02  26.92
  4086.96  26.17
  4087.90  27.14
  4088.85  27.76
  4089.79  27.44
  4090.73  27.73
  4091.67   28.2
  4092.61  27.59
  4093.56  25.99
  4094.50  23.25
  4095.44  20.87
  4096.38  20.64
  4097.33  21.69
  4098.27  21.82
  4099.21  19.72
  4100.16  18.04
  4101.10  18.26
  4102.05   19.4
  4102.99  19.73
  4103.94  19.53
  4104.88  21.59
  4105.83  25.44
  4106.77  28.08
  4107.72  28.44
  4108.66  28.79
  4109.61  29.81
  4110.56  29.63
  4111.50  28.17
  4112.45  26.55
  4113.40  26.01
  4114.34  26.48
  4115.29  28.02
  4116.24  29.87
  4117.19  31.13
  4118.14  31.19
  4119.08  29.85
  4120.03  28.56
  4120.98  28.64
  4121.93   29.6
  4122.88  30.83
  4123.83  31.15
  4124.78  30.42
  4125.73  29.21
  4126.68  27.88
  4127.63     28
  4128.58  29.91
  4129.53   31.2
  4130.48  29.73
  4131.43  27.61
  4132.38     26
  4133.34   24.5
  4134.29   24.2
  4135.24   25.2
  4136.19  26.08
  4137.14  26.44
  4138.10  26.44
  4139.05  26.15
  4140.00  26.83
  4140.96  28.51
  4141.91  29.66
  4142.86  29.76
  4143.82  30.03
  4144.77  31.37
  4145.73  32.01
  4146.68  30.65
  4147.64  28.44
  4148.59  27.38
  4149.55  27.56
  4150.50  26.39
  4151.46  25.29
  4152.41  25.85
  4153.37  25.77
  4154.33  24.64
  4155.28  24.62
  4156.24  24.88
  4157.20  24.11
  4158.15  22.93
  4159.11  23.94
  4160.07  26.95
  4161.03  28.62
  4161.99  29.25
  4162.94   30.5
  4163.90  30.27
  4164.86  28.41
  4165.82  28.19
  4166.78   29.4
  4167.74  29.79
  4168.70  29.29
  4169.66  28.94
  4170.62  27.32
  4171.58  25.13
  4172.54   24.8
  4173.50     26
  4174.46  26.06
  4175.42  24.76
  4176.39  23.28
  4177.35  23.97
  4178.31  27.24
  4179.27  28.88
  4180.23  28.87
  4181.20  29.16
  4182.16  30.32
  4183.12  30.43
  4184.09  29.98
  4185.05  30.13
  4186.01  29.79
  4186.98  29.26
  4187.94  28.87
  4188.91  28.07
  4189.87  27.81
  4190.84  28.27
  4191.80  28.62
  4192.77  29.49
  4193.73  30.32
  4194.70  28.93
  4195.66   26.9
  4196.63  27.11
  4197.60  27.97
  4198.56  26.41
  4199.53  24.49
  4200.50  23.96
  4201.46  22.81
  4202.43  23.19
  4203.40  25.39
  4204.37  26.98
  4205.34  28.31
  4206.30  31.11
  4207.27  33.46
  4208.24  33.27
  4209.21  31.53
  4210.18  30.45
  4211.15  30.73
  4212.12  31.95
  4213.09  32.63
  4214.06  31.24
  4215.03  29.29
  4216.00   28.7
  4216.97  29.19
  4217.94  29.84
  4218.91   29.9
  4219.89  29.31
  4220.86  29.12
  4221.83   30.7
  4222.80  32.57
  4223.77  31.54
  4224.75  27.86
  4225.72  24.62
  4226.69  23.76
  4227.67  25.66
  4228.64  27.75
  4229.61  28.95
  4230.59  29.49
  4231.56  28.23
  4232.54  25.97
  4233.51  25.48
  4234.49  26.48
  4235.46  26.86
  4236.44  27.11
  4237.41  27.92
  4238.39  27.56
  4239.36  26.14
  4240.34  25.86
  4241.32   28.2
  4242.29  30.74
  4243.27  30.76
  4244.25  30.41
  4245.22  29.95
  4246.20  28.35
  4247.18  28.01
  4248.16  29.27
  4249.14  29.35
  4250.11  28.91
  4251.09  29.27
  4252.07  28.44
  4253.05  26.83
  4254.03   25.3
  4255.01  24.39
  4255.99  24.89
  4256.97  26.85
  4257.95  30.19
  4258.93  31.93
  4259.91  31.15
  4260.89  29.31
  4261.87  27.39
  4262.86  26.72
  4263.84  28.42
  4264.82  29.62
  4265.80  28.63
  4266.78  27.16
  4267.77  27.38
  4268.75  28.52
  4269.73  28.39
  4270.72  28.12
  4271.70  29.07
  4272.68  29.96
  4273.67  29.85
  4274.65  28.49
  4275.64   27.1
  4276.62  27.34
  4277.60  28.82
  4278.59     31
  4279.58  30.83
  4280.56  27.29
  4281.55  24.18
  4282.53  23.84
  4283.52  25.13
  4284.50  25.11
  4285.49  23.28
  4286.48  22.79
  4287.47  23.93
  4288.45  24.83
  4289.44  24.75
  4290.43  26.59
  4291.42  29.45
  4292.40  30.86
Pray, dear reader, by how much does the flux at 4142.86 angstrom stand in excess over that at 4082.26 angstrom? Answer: 1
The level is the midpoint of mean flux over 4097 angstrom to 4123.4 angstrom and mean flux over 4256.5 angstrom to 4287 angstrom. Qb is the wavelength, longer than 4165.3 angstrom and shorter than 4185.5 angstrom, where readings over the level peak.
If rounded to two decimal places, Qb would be 4183.12 angstrom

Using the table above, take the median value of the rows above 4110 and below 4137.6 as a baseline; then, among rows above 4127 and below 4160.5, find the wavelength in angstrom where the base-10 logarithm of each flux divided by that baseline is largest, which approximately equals 4145.73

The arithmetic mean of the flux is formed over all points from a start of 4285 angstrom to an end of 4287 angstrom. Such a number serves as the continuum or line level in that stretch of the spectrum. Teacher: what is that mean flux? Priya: 23.0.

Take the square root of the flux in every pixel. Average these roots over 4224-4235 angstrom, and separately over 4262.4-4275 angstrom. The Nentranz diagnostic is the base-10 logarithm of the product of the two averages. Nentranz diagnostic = 1.44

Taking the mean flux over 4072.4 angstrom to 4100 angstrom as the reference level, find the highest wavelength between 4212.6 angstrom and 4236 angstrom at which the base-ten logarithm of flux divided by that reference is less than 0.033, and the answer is 4235.46 angstrom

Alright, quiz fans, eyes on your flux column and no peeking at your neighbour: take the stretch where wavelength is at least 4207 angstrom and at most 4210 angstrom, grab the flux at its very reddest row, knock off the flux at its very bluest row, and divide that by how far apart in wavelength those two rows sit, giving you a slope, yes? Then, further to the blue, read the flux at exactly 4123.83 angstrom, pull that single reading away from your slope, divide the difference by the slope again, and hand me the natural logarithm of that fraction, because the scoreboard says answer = 3.5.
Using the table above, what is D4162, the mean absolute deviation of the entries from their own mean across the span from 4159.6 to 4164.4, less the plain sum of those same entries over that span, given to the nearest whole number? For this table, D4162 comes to -145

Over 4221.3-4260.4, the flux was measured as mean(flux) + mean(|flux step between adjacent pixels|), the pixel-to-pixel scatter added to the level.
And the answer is 29.3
